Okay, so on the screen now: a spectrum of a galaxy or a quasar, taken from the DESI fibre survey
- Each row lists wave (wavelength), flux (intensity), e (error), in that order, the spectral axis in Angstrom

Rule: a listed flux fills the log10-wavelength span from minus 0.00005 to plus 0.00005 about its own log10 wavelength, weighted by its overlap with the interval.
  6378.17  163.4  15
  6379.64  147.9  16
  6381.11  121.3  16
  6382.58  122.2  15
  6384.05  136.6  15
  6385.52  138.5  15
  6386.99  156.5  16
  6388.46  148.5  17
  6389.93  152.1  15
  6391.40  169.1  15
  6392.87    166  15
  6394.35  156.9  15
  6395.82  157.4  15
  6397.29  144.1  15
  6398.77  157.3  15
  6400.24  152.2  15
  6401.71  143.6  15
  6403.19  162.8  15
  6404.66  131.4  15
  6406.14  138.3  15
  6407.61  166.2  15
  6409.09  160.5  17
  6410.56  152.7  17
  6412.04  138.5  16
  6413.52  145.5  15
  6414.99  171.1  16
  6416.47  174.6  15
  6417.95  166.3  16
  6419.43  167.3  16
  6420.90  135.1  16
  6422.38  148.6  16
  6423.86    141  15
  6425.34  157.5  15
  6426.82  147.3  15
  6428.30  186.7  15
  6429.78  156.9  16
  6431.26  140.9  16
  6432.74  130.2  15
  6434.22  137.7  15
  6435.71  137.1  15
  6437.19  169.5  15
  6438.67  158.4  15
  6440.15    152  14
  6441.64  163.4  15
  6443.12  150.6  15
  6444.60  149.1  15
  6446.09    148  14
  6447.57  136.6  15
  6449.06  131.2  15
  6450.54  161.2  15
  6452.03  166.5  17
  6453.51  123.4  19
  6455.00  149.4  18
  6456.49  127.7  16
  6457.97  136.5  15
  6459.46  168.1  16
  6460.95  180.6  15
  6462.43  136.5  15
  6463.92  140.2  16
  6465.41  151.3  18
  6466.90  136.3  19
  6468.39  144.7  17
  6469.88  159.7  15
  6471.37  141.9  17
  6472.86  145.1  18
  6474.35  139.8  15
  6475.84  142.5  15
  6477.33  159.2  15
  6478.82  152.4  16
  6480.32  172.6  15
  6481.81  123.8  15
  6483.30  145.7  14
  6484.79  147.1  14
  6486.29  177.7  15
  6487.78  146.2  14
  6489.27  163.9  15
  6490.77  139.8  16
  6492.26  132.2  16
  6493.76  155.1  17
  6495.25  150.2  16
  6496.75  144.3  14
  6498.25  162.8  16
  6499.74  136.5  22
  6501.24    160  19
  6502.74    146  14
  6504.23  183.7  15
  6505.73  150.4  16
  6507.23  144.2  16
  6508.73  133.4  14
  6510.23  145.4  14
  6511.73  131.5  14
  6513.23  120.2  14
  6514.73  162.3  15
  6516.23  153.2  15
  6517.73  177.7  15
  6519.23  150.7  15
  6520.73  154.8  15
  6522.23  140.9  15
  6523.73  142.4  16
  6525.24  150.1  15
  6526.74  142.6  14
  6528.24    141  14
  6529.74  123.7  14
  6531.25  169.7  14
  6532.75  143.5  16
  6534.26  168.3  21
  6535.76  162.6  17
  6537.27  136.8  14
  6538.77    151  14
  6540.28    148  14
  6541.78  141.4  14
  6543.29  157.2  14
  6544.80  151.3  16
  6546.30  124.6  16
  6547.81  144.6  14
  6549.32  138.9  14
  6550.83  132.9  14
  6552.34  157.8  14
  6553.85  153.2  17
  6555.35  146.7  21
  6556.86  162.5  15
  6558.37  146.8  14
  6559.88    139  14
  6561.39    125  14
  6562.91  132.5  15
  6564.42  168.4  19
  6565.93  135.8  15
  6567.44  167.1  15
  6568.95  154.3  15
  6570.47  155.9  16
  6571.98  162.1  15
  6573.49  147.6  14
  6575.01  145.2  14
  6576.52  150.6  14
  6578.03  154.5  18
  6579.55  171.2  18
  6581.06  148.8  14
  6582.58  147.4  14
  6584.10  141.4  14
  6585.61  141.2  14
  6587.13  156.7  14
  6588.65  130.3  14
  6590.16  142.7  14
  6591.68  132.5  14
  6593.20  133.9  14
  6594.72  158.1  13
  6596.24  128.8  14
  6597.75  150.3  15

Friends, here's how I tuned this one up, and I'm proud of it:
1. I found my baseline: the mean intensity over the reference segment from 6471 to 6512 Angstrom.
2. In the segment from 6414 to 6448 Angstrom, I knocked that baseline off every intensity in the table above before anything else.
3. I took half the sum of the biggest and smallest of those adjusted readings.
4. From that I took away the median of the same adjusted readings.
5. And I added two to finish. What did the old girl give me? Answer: 10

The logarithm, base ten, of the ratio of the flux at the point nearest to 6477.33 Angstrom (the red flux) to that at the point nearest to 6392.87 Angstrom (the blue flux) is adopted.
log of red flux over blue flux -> -0.018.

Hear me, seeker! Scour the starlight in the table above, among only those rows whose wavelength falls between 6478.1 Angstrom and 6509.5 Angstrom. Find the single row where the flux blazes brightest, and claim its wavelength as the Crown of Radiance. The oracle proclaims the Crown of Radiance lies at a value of 6504.23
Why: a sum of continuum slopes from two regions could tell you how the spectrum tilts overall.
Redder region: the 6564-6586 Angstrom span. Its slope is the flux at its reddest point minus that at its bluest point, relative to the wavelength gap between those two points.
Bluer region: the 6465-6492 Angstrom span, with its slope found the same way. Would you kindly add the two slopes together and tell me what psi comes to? -1.7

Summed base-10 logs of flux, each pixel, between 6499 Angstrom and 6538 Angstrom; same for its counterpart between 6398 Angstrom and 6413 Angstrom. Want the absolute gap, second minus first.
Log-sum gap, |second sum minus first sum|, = 35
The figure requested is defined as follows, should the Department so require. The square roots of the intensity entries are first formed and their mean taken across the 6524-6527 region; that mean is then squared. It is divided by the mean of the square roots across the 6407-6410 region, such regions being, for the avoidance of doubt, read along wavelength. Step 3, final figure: 11.4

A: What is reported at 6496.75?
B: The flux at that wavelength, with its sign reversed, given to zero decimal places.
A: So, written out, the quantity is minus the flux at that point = -144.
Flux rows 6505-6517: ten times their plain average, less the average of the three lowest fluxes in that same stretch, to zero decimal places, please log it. 1297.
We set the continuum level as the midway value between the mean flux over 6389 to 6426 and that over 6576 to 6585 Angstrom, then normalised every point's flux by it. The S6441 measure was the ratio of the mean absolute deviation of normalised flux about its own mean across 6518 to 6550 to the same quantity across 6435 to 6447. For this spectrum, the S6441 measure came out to 1.18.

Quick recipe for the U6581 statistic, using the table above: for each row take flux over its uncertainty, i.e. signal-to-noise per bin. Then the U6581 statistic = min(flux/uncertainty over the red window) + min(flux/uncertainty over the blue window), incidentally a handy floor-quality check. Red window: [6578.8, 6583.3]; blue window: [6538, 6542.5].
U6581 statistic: 19.6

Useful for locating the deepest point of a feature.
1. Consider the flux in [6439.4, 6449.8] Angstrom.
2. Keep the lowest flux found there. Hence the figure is 131.2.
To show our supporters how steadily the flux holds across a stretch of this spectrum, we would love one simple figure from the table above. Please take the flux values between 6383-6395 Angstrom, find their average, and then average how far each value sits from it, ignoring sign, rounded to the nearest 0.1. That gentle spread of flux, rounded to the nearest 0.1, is 9.1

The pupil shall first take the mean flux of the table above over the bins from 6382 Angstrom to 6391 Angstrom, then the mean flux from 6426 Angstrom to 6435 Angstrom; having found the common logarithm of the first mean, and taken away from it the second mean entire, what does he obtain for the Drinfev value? -148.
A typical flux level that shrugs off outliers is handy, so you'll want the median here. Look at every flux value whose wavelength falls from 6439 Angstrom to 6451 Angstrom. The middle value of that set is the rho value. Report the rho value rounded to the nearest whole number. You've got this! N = 150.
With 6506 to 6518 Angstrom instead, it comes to 145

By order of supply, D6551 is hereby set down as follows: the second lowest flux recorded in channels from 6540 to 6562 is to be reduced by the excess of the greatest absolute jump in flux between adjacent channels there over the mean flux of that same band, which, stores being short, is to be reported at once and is 243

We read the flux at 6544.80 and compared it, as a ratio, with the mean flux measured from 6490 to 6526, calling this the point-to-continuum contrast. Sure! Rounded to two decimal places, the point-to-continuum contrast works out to 1.02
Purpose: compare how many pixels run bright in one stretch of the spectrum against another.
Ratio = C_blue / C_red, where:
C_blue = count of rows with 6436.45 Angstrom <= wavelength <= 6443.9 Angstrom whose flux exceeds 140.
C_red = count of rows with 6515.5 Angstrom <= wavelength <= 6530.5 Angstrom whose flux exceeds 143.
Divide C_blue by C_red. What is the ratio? 1.0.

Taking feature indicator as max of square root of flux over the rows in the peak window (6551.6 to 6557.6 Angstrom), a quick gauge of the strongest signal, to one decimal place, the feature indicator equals 12.7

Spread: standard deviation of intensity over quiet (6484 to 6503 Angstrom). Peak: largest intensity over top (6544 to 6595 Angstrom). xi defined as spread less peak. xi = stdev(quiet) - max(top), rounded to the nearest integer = -159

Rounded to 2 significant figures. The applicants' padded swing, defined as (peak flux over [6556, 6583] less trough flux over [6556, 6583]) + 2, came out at 48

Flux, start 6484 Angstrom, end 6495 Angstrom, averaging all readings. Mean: 151.7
